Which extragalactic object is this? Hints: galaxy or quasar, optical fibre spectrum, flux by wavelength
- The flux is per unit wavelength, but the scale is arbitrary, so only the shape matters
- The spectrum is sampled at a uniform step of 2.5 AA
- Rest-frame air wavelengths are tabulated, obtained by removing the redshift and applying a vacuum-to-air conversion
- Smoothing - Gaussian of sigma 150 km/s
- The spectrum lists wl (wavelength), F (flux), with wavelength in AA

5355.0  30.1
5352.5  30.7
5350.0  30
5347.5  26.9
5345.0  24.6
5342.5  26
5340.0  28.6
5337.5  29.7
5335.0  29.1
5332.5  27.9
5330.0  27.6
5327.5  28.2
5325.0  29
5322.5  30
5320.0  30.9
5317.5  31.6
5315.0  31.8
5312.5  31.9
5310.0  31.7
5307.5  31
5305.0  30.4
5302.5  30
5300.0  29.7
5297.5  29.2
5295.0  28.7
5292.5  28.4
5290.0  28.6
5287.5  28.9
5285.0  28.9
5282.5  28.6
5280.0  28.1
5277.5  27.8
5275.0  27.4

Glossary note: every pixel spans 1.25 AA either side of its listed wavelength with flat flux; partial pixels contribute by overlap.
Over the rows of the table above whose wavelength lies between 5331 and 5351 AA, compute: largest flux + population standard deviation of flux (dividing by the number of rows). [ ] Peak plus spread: 31.8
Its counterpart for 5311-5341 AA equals 33.4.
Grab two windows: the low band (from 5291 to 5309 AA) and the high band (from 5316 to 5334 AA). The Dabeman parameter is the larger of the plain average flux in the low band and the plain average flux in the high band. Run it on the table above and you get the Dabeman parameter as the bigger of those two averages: 29.6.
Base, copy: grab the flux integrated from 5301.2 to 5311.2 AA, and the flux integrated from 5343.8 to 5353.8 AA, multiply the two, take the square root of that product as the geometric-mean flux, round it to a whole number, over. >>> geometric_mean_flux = 294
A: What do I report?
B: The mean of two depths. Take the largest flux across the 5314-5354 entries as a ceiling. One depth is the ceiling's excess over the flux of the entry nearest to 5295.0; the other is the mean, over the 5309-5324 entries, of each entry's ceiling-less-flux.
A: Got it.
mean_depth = 1.8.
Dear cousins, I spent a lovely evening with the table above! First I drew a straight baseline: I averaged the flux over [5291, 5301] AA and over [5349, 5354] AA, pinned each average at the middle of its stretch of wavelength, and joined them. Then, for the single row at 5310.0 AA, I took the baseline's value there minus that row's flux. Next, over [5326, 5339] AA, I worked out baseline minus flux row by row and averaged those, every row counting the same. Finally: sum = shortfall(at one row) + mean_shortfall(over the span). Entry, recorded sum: -1.0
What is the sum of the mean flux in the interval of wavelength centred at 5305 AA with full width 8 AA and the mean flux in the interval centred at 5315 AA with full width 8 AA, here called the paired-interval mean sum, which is 62.2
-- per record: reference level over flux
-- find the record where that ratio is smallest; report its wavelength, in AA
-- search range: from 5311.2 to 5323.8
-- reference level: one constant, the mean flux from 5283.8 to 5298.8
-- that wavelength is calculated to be 5312.5 AA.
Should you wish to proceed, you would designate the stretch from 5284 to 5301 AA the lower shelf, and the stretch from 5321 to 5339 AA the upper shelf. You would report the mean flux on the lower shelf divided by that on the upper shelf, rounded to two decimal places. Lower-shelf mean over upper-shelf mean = 1.00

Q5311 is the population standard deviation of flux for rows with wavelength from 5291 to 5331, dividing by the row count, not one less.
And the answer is 1.4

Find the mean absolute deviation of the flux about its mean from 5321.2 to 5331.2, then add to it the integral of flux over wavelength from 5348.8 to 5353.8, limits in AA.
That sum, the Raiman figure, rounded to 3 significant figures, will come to 153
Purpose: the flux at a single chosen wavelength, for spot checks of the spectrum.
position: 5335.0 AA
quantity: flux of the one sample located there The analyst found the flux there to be 29.1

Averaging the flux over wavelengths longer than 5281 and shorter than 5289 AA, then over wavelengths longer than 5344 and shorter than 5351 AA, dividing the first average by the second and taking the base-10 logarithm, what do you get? 0.025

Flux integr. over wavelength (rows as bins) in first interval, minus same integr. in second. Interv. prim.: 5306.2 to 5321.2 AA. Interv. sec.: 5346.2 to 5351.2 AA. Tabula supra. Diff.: 330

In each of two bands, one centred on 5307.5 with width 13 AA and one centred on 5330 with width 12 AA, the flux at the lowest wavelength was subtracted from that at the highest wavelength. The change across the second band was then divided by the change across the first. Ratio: 0.05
